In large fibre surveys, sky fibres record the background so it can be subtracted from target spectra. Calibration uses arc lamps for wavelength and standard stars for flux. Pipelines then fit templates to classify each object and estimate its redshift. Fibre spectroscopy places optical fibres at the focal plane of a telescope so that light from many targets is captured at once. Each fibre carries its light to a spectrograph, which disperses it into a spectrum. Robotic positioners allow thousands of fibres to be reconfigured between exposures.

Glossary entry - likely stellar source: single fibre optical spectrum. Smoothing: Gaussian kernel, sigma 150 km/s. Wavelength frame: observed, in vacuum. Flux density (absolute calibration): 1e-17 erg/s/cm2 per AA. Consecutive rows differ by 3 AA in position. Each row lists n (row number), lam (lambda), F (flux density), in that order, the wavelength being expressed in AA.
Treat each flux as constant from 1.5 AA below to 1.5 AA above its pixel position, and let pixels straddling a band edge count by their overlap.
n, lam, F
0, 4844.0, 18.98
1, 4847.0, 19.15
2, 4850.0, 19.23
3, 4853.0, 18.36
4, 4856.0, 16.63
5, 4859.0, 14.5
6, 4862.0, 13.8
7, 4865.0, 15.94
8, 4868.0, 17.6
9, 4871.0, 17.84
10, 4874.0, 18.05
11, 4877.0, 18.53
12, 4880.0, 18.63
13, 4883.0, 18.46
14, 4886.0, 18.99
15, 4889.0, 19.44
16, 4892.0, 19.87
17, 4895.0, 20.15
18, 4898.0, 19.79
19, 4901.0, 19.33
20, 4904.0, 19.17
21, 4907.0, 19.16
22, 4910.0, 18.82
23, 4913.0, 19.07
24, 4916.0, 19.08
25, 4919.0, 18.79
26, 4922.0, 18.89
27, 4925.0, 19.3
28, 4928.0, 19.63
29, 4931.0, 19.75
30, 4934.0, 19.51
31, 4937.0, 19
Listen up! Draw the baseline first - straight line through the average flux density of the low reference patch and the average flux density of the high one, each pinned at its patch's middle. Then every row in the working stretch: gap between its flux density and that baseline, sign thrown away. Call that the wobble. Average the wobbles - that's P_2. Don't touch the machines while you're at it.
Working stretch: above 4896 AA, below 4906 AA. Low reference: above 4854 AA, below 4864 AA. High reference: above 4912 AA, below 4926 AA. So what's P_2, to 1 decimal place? 1.6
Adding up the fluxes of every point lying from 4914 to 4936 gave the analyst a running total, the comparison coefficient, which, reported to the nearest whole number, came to 135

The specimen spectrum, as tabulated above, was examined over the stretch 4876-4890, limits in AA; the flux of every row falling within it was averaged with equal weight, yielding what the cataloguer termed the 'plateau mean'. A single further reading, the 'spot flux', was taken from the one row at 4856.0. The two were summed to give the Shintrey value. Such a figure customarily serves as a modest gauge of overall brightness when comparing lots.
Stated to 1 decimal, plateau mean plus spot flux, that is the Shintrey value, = 35.4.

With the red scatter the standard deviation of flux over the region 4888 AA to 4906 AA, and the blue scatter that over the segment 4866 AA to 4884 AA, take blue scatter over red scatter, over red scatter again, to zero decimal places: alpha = 3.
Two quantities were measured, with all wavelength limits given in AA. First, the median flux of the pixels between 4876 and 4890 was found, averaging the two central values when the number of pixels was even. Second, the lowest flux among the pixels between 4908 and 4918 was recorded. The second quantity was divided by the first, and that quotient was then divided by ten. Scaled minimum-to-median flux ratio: 0.101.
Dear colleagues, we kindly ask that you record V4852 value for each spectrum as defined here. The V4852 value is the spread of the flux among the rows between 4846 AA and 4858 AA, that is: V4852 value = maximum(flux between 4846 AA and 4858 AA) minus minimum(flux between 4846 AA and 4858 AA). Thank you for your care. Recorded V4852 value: 2.6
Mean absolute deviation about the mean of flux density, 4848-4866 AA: 1.7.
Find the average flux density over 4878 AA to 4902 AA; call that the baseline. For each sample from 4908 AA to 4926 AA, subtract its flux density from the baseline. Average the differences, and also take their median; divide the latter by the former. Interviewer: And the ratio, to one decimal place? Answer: 1.0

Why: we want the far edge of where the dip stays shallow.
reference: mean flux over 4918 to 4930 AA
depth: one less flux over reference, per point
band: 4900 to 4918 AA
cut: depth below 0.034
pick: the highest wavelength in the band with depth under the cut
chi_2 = 4916.0 AA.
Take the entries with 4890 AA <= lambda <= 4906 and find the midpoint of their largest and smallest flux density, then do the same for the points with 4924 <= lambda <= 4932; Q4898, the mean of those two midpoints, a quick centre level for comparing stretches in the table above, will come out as 19.6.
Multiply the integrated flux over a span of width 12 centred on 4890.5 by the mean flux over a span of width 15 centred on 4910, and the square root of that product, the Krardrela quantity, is 67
